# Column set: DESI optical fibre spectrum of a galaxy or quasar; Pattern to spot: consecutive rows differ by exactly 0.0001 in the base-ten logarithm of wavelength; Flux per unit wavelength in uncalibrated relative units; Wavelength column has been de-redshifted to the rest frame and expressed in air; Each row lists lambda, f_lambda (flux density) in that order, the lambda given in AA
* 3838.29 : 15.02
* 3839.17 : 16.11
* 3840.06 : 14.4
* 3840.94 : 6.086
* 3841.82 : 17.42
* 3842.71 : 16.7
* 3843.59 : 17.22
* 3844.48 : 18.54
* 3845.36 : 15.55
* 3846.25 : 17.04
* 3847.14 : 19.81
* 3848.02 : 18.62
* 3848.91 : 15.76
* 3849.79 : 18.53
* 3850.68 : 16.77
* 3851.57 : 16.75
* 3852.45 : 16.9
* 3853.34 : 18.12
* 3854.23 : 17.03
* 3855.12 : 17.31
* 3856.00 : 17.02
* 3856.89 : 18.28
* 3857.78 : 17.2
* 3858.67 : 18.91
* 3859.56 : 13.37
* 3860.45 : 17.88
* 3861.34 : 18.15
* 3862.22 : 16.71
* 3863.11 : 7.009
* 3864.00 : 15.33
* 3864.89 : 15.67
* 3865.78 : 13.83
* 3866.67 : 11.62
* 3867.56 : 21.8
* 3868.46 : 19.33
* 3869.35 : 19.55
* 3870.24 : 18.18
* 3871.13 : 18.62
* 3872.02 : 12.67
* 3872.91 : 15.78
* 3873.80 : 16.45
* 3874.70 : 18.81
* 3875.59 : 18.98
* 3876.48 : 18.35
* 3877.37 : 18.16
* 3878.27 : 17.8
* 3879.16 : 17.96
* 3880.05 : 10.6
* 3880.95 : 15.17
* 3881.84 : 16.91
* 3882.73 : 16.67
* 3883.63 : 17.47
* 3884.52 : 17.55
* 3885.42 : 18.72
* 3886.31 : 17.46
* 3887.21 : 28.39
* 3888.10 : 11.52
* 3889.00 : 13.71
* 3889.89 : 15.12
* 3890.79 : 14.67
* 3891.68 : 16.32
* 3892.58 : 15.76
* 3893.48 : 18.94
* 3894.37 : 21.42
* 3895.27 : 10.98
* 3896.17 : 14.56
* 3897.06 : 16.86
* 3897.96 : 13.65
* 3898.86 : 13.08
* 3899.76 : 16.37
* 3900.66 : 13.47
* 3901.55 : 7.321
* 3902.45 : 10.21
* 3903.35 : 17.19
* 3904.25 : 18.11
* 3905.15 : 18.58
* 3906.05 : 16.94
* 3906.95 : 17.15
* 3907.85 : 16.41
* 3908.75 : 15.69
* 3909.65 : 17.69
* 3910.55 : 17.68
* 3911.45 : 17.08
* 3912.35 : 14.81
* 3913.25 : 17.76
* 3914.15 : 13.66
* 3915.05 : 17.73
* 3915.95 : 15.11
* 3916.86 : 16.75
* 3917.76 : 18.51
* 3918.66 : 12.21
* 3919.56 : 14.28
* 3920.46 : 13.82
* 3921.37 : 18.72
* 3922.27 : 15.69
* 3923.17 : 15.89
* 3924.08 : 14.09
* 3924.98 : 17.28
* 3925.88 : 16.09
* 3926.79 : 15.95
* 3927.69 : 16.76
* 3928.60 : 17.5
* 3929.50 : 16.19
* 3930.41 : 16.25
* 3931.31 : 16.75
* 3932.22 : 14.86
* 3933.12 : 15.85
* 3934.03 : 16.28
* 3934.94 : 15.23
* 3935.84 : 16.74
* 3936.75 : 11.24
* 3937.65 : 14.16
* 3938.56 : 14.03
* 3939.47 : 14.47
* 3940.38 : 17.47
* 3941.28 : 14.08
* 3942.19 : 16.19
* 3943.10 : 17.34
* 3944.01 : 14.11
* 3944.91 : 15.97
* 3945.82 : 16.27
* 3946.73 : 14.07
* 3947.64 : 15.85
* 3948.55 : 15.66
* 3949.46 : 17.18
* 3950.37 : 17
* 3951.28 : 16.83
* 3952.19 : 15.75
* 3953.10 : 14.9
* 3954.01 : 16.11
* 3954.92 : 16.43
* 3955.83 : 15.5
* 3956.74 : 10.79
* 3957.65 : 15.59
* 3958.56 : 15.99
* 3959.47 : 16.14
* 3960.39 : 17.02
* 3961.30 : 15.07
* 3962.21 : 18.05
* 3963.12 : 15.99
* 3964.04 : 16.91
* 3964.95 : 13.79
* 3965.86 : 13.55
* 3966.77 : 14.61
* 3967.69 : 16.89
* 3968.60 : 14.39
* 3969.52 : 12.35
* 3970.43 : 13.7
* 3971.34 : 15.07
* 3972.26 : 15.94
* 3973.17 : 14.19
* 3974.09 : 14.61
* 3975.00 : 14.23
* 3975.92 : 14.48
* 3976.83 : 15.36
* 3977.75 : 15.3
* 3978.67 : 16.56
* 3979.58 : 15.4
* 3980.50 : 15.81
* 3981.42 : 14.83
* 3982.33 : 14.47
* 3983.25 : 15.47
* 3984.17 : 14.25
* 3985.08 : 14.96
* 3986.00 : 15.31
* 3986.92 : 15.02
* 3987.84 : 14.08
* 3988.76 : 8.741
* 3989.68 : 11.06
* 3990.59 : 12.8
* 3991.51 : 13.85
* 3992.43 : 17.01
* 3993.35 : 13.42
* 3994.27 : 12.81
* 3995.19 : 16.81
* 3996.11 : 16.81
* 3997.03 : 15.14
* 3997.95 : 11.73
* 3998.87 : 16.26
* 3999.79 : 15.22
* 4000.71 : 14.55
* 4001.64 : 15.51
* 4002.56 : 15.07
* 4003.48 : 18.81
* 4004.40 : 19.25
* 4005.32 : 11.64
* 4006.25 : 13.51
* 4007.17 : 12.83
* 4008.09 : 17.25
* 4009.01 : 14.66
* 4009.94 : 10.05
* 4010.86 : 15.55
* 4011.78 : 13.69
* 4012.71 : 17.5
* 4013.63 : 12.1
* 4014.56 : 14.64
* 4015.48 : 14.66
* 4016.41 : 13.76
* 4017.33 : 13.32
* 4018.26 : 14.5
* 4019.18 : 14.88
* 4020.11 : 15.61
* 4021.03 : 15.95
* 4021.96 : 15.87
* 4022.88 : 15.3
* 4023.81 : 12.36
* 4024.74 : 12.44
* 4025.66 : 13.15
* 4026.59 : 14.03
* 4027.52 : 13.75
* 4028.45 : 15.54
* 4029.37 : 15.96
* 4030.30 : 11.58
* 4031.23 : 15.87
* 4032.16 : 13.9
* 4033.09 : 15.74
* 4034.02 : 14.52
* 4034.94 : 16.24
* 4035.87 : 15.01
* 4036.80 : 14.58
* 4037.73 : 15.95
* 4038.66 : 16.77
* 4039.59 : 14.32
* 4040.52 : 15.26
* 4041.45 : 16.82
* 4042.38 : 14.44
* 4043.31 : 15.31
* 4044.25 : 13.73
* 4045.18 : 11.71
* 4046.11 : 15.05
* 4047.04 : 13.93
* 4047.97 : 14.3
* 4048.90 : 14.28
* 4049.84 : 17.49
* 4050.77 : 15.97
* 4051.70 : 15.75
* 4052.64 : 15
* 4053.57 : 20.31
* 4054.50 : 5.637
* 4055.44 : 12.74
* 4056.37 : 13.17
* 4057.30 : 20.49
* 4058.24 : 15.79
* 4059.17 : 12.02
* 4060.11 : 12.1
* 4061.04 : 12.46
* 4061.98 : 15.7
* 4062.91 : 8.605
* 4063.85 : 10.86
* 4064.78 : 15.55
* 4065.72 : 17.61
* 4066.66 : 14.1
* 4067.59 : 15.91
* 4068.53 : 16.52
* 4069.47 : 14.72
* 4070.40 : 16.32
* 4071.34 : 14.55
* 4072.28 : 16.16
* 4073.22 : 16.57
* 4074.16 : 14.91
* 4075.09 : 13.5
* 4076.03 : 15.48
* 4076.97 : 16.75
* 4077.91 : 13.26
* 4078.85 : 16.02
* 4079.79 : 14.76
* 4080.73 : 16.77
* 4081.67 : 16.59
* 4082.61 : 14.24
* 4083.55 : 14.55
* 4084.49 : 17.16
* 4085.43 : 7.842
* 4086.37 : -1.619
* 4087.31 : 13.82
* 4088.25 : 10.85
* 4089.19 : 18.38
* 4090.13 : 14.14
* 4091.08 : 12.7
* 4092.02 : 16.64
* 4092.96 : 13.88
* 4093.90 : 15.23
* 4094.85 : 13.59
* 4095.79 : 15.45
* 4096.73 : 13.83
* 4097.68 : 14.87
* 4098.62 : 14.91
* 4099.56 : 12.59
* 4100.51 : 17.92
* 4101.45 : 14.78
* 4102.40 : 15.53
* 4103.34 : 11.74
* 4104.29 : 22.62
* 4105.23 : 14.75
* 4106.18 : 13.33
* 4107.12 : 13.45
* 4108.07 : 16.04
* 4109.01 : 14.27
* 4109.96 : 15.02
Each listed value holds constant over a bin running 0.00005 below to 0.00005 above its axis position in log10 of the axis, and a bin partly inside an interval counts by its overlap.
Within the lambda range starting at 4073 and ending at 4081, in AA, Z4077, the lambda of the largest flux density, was 4080.73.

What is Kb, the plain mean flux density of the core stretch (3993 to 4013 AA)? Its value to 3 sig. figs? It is 14.9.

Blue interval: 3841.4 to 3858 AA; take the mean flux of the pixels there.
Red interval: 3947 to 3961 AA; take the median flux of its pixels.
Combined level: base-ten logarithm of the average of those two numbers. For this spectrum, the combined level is 1.22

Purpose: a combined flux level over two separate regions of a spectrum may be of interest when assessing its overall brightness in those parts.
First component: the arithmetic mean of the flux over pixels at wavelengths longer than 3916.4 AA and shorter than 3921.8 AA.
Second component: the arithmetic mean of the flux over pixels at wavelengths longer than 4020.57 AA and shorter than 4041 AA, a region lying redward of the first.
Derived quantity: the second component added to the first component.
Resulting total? 30.4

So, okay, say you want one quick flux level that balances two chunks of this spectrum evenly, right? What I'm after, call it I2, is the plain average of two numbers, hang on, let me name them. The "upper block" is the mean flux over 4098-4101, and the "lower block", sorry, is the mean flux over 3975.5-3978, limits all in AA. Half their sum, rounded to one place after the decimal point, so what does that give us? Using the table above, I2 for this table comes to 15.1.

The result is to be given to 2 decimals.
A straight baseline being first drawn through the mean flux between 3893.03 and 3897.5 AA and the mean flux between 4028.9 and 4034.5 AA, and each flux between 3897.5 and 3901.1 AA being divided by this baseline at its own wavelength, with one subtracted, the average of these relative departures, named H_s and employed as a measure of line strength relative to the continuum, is -0.14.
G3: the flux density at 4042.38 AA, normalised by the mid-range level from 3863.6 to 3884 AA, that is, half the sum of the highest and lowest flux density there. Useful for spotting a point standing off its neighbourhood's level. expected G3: 0.89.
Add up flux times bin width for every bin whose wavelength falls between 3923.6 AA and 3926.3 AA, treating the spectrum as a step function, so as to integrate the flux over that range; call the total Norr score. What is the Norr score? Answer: 43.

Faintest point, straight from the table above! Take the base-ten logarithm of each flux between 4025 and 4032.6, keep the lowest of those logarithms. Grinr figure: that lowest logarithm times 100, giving 106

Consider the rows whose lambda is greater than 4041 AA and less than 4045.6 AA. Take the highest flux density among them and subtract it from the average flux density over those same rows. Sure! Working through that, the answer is -2.4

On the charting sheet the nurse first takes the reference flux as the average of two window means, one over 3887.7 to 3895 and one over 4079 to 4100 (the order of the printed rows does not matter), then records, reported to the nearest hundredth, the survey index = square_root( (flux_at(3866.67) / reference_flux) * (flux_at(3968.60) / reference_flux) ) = 0.87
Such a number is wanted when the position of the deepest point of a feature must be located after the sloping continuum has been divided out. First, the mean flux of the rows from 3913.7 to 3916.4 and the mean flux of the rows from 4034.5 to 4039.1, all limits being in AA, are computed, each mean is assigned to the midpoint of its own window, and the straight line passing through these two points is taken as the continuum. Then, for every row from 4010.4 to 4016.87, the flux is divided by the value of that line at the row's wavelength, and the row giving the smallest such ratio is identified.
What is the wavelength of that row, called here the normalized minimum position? 4013.63 AA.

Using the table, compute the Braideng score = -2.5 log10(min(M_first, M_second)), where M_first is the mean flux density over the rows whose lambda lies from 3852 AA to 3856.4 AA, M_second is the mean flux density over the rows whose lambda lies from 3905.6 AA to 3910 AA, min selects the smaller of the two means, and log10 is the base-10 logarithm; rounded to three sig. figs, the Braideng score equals -3.06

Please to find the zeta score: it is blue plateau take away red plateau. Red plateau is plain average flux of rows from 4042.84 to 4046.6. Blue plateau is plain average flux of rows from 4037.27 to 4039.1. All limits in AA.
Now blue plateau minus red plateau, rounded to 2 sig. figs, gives 2.4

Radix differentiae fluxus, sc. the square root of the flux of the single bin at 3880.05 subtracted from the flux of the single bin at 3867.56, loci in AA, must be 3.3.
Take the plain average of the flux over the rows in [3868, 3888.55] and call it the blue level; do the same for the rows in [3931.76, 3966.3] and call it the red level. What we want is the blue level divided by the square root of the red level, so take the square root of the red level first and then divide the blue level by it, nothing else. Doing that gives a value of 4.43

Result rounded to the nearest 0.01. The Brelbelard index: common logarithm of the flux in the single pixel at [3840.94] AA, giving 0.78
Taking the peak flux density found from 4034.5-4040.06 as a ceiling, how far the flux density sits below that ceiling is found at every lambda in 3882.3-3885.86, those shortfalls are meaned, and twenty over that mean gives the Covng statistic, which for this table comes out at -24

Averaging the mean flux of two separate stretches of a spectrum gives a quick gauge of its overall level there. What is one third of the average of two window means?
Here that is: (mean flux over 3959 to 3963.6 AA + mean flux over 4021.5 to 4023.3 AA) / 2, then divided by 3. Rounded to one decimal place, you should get 5.3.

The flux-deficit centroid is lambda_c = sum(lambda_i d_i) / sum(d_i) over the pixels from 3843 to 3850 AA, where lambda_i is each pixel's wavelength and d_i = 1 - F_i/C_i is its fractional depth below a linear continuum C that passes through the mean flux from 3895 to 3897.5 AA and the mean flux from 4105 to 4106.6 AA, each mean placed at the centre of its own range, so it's 3846.8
